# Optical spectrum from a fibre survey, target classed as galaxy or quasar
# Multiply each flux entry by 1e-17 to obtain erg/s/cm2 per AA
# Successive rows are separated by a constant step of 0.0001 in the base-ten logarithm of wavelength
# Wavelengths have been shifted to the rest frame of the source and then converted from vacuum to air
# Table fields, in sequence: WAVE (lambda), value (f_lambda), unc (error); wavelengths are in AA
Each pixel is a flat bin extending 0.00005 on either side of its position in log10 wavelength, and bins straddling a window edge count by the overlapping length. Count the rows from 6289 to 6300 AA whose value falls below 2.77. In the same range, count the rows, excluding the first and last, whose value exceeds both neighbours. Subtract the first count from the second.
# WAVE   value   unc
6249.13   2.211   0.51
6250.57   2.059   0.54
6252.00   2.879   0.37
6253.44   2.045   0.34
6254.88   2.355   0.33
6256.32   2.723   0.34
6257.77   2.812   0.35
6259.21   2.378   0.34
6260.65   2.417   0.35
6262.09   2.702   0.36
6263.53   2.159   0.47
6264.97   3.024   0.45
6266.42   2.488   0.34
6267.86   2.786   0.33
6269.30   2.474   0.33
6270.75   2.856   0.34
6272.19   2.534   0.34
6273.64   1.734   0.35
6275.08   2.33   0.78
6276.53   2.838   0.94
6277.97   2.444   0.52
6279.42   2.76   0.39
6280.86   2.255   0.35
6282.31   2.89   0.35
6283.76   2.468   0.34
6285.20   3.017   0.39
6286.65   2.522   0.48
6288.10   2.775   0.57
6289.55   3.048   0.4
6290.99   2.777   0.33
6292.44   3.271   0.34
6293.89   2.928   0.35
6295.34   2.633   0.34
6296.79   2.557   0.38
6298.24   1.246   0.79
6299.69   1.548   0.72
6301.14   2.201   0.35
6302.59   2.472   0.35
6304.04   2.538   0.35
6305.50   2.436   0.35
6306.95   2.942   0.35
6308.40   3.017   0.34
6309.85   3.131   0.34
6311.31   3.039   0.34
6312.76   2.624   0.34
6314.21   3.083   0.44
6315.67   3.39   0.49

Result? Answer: -3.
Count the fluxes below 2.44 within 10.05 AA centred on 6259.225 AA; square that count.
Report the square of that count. 16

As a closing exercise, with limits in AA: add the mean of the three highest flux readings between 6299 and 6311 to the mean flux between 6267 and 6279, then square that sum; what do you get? 31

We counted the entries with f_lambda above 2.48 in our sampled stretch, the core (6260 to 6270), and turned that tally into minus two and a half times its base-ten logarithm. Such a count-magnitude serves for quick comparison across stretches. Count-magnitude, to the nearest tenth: -1.5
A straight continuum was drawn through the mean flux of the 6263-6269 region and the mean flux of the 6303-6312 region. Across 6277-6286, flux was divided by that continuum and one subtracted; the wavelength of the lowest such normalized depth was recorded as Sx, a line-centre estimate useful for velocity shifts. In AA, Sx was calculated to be 6280.86 AA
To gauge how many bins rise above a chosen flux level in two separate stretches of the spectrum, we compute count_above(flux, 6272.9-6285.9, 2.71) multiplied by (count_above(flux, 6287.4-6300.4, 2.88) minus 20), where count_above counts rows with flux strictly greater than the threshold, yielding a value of -68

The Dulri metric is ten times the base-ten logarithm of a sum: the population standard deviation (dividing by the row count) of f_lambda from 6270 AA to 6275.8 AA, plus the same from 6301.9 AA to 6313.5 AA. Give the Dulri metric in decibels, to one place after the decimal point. -1.7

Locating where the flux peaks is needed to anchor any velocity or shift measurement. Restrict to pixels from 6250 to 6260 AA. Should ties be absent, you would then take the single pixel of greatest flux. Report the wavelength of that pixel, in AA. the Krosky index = 6252.00 AA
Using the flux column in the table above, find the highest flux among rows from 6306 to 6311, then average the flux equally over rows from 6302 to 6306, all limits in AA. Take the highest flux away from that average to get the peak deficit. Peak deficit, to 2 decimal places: -0.65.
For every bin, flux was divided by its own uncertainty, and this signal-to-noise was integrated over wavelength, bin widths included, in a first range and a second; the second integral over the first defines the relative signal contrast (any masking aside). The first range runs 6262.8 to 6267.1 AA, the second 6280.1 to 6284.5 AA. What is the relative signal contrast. 1.2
